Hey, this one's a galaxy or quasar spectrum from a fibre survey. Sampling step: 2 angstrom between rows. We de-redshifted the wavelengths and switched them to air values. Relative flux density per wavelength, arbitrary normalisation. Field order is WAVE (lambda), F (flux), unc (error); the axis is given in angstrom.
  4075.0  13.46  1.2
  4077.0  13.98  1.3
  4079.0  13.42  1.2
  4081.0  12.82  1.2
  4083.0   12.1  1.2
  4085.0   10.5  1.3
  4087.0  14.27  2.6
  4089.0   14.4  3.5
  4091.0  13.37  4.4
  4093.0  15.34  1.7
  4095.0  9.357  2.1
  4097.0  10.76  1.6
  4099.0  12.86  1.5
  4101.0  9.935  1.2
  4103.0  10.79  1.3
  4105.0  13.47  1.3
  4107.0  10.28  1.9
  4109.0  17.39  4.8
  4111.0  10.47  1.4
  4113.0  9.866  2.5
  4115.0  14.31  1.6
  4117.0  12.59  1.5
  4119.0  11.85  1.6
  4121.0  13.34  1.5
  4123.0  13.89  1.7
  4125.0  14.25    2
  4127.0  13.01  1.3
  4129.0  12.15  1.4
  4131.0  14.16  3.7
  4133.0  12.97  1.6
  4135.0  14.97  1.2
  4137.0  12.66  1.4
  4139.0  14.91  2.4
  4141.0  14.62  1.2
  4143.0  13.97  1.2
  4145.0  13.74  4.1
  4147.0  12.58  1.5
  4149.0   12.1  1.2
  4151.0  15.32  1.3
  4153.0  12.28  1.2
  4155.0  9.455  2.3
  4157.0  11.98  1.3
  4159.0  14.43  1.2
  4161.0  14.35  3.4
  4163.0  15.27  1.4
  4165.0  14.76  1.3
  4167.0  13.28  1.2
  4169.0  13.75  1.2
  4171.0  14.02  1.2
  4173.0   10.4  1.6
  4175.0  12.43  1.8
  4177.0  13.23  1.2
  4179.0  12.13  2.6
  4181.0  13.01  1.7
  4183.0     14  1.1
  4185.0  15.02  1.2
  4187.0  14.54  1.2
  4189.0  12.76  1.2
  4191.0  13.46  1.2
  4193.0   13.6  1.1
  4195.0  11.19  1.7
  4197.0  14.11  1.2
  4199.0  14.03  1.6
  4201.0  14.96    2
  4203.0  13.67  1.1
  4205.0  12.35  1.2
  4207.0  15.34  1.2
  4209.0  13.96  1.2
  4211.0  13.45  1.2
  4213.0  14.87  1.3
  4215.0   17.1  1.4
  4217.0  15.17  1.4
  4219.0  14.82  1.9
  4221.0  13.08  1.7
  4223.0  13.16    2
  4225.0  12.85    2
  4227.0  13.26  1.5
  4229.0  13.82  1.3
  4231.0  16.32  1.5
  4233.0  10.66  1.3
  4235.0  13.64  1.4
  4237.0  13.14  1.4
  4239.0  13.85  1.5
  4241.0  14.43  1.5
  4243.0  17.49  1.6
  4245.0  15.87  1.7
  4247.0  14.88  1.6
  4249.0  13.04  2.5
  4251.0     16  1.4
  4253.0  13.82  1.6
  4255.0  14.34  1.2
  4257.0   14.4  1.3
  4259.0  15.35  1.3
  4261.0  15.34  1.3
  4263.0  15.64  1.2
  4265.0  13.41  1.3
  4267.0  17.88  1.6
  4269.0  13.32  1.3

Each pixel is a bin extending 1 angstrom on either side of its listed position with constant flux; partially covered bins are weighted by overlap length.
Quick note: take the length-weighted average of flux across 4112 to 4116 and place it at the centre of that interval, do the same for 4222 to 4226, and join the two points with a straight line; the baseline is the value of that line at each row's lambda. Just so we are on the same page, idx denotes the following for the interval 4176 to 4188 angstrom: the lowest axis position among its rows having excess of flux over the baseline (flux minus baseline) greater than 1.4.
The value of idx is 4185.0 angstrom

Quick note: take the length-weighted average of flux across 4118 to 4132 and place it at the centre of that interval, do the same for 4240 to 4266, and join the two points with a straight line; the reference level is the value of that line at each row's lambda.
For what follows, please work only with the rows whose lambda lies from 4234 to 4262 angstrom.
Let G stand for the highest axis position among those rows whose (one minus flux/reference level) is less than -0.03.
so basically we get 4251.0 angstrom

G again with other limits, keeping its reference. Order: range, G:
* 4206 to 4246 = 4245.0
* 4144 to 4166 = 4165.0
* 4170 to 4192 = 4187.0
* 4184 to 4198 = 4187.0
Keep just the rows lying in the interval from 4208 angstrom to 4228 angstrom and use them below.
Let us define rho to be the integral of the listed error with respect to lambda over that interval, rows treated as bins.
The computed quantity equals 31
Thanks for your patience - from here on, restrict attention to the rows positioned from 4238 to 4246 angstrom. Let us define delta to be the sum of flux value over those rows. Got 62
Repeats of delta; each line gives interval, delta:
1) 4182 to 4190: 56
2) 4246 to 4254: 58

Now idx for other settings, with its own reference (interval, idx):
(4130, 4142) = 4131.0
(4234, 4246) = 4243.0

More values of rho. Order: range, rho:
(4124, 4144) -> 35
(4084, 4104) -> 42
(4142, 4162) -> 37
